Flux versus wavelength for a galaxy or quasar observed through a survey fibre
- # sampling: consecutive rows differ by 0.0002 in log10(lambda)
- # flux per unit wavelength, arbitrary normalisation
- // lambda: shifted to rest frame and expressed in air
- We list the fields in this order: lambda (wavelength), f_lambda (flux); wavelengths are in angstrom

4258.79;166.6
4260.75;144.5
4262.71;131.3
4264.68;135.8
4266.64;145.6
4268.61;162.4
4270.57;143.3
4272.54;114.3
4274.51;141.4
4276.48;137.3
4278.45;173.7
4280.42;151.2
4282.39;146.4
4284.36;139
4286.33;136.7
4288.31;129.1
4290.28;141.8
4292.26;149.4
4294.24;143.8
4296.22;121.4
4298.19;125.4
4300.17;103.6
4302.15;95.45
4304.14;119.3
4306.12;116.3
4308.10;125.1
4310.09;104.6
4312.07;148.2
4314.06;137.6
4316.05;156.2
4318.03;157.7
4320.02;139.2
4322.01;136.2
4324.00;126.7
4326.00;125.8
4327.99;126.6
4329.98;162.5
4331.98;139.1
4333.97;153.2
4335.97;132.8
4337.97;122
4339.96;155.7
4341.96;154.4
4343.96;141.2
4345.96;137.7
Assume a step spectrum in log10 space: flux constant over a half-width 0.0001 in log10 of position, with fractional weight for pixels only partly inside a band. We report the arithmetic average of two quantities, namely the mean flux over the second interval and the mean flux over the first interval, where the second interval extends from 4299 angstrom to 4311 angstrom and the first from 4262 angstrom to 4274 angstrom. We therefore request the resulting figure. 125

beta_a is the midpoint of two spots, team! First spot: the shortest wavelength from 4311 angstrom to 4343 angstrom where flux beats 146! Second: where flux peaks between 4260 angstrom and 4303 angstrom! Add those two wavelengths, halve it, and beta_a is 4295.3 angstrom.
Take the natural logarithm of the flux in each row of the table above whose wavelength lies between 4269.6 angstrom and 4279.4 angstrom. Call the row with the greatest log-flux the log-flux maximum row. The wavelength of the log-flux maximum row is 4278.45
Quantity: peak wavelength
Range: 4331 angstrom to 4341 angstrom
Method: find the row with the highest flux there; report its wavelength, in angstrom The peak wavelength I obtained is 4339.96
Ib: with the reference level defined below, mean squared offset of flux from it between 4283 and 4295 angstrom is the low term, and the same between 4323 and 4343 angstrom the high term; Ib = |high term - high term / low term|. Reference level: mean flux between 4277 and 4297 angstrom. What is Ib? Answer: 214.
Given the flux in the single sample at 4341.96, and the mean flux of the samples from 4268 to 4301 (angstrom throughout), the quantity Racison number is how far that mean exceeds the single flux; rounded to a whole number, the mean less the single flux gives -16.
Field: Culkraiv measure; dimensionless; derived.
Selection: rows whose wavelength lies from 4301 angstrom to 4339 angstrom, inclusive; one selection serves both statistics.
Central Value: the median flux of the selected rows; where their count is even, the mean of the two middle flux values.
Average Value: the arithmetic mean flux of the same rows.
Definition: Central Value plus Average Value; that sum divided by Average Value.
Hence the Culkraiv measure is 2.00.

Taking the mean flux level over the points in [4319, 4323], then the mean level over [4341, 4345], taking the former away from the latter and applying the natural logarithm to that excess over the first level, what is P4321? 2.3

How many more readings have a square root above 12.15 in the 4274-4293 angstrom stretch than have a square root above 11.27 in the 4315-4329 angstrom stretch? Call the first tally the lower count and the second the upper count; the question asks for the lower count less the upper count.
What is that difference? -1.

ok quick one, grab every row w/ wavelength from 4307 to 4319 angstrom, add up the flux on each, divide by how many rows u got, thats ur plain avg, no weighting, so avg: 138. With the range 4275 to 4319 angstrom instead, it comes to 135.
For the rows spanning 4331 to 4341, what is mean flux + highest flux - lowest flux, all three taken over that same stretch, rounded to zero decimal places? 174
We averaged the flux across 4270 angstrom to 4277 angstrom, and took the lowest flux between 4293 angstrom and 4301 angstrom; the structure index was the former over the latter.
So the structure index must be 1.29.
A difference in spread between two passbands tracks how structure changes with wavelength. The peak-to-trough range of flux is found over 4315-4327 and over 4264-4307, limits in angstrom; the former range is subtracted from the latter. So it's 46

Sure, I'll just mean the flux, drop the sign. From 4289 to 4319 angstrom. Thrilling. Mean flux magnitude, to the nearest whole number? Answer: 130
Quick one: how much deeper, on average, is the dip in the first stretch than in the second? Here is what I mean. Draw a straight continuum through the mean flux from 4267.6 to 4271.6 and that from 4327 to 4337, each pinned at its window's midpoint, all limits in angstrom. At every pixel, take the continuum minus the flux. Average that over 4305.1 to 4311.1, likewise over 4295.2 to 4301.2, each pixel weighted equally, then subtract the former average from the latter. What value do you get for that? 0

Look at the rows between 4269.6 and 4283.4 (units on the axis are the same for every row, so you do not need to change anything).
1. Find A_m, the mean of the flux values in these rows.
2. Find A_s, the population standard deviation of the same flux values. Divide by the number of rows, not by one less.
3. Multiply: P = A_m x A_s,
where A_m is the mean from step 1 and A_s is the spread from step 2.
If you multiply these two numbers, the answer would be 2355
